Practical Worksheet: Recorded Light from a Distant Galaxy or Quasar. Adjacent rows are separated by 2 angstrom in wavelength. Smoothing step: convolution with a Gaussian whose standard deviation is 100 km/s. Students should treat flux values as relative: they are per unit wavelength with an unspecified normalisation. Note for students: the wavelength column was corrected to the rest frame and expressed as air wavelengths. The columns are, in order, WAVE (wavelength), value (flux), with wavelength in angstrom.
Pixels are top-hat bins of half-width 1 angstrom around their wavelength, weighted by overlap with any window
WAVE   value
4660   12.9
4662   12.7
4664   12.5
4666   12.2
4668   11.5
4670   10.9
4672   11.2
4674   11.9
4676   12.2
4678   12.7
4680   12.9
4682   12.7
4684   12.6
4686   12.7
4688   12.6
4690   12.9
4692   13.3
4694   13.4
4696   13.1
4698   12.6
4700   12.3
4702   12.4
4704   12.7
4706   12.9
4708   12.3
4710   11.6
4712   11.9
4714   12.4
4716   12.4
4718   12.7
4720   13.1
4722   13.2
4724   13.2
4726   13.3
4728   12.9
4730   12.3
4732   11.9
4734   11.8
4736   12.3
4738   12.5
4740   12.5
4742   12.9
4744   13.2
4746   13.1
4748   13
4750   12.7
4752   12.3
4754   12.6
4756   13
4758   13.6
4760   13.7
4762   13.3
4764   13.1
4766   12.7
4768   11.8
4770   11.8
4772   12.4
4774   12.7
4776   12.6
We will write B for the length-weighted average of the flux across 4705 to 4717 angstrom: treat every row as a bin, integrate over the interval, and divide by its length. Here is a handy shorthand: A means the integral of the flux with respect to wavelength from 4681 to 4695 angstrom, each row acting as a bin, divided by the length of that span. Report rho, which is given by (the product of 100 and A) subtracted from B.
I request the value -1276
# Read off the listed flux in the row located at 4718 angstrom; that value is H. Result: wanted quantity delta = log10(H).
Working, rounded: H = 12.7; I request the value 1.10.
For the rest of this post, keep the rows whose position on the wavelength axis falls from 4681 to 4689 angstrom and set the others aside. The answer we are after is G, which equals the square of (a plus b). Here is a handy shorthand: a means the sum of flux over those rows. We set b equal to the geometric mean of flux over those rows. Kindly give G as 4001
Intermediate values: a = 50.6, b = 12.6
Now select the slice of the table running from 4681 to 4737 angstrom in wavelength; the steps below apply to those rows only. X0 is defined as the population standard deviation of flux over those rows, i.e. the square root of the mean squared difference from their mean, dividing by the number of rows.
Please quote 0.47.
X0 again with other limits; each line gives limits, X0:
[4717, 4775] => 0.52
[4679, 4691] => 0.12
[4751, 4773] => 0.62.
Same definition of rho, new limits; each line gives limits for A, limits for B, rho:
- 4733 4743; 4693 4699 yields -1227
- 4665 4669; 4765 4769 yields -1173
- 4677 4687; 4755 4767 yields -1259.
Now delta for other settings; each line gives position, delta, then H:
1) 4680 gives 1.11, 12.9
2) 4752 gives 1.09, 12.3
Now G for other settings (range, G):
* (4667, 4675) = 3234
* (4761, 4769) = 4046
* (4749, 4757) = 4000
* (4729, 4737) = 3645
